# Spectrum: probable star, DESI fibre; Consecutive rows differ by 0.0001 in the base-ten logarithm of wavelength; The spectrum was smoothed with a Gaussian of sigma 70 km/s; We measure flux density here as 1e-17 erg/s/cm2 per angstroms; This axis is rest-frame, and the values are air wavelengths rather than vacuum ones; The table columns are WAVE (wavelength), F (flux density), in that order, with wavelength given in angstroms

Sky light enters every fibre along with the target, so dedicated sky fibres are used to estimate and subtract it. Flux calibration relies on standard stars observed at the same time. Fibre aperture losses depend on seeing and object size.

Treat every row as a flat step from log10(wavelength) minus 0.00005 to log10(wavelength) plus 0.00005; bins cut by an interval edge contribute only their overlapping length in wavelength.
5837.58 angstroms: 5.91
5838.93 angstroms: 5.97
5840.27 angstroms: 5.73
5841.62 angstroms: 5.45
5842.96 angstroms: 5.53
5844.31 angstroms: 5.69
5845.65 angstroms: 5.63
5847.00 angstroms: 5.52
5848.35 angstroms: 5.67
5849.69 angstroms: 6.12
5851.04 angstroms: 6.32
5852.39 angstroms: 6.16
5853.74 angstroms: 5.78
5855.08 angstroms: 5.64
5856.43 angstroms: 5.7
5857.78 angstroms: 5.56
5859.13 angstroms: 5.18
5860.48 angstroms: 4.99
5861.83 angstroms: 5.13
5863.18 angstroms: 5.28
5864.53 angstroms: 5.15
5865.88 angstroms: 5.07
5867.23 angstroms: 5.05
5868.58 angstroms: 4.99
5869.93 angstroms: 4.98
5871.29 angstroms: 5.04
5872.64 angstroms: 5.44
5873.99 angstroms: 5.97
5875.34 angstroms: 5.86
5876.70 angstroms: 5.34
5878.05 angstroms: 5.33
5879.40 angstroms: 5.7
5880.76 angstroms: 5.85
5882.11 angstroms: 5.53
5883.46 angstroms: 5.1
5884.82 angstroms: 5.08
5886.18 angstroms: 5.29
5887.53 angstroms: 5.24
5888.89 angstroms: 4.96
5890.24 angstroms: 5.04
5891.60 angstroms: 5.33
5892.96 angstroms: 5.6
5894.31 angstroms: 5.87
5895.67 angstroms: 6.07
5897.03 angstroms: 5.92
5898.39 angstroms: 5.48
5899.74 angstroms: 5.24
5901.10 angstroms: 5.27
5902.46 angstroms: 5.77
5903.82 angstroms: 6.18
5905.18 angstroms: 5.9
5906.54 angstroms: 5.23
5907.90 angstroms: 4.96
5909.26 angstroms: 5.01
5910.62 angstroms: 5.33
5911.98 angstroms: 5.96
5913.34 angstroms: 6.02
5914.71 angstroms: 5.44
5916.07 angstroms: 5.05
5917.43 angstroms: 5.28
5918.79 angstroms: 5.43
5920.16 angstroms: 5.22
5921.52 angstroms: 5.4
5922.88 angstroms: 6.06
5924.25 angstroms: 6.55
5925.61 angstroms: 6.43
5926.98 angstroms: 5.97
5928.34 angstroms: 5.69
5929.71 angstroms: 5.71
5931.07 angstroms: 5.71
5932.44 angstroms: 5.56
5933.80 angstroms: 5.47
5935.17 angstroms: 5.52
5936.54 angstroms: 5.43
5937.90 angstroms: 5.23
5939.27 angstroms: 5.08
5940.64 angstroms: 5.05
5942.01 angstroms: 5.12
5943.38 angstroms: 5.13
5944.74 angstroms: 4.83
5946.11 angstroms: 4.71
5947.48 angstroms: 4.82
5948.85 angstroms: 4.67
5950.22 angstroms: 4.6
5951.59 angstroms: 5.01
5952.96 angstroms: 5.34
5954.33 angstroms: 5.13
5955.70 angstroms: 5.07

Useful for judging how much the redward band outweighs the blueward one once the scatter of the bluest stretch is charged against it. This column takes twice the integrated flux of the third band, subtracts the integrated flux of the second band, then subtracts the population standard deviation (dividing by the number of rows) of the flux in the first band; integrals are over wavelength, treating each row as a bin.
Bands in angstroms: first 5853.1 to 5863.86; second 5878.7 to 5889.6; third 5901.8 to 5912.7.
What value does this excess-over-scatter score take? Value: 62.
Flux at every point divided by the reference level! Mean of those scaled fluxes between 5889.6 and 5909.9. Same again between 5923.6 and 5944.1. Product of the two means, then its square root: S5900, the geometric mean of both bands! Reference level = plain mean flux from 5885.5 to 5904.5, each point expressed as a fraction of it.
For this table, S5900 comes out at 1.01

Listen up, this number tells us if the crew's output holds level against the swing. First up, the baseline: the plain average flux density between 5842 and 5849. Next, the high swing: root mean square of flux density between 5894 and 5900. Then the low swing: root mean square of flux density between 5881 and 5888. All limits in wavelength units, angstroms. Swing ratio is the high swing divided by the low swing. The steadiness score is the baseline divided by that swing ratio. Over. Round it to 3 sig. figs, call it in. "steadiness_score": 5.14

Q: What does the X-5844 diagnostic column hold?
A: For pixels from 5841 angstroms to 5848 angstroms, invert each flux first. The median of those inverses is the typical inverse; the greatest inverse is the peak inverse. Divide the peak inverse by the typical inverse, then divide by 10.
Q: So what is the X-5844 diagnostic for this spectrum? 0.101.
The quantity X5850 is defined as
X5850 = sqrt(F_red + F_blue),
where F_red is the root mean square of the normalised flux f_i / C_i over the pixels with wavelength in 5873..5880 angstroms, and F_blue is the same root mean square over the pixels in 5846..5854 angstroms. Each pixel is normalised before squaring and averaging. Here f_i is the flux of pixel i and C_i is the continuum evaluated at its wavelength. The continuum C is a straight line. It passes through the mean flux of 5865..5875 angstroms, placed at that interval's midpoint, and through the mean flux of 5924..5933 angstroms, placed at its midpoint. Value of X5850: 1.50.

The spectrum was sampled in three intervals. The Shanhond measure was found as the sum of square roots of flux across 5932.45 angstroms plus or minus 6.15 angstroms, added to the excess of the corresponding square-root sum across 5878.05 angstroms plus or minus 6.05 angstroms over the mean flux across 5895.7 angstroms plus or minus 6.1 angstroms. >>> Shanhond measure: 37.0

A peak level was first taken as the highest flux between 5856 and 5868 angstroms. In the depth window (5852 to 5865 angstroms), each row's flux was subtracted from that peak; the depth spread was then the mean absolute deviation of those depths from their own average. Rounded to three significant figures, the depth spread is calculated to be 0.311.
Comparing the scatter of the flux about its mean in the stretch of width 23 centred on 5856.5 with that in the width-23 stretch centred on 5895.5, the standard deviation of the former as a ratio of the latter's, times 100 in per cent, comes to 108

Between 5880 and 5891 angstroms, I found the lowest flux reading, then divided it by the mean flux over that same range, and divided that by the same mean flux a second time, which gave 0.179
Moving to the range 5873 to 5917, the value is 0.164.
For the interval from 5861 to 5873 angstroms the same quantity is 0.190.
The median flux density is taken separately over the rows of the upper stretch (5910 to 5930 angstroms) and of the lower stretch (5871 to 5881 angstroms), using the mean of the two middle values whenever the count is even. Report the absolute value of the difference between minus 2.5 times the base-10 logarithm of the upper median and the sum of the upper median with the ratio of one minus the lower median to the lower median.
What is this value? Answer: 6.76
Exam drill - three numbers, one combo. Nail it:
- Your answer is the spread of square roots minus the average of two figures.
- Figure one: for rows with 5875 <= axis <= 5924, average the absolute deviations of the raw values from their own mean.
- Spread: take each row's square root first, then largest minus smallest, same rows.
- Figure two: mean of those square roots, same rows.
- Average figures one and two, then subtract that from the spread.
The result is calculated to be -1.07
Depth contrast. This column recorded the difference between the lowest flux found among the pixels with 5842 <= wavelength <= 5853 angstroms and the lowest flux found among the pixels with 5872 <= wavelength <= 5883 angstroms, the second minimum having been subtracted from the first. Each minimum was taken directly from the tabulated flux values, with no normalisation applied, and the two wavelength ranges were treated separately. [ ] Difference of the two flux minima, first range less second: 0.2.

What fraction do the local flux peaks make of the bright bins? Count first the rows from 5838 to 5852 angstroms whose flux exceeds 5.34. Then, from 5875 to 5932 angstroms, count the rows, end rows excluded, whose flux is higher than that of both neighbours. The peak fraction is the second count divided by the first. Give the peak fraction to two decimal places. 0.70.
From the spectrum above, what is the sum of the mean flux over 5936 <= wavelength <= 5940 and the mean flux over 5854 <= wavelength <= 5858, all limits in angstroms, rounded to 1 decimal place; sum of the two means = 10.9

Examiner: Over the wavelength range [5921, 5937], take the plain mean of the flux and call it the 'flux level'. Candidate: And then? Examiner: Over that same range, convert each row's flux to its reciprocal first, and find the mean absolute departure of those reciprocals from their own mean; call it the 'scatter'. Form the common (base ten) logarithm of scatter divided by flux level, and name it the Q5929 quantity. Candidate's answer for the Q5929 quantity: -2.82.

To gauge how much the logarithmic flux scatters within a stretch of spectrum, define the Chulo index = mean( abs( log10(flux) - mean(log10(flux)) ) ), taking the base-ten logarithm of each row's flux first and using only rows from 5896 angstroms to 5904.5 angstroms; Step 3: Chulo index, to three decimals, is 0.024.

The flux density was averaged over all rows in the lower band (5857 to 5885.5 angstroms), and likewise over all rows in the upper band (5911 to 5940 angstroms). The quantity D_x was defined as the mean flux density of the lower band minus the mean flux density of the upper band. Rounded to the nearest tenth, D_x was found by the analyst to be -0.3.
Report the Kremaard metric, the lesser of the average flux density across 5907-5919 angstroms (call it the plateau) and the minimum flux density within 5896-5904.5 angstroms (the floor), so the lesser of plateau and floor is 5.24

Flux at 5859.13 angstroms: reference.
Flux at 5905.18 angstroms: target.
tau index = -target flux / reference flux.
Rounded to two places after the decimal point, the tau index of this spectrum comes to -1.14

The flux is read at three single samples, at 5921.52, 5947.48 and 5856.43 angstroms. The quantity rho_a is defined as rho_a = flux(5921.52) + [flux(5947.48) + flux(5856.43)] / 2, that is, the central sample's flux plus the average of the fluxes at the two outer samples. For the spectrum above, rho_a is 10.7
